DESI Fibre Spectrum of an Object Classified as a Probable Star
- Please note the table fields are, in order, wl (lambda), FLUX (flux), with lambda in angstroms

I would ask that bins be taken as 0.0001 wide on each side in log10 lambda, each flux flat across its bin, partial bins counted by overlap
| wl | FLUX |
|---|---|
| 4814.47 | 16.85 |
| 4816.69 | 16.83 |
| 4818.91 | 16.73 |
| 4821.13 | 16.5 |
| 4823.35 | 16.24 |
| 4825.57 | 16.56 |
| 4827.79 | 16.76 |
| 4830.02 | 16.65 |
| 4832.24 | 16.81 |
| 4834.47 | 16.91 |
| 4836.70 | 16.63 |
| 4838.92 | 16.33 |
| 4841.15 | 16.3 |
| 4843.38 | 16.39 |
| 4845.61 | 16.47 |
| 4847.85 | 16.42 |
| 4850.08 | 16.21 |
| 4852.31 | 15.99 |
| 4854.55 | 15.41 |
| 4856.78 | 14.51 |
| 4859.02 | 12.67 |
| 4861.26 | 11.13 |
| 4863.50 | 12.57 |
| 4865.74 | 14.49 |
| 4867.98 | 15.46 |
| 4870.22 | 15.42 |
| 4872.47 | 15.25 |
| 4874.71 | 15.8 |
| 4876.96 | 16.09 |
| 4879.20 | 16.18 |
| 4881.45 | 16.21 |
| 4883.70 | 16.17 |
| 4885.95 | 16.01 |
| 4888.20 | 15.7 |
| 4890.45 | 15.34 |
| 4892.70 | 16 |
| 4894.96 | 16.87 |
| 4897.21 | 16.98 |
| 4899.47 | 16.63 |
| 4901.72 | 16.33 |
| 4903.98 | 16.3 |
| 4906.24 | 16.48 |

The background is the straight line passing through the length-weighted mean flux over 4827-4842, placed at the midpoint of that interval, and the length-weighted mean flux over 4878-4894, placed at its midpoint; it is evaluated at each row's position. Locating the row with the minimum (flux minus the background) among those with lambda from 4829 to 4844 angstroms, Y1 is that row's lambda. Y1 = 4841.15 angstroms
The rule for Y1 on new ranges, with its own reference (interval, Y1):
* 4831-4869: 4861.26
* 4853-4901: 4861.26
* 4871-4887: 4872.47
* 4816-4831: 4823.35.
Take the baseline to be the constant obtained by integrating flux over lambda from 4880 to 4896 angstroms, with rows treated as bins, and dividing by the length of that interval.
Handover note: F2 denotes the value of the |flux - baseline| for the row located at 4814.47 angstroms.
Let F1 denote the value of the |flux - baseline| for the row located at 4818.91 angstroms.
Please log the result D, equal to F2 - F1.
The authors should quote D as 0.1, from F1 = 0.7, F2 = 0.81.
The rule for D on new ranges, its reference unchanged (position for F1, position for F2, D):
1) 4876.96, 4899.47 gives 0.5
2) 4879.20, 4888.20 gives 0.2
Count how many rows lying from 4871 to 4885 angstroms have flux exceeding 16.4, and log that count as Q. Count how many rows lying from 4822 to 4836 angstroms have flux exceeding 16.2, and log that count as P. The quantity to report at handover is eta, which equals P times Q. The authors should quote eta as 0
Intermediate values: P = 6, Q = 0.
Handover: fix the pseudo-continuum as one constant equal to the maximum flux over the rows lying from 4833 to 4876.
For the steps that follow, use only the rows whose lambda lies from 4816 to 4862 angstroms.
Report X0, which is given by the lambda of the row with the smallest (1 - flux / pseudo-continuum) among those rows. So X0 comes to 4834.47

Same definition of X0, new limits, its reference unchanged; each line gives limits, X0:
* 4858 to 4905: 4897.21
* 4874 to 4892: 4881.45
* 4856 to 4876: 4874.71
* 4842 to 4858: 4845.61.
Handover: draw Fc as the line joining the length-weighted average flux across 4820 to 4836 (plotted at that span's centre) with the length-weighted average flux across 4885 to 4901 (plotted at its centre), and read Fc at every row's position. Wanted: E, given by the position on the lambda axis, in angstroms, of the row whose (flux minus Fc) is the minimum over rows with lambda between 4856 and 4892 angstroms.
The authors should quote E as 4861.26 angstroms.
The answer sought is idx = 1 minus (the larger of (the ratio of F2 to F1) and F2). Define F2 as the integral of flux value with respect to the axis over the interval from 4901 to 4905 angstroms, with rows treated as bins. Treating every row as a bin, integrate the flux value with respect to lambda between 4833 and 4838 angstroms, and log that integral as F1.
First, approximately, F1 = 83.8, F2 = 65.2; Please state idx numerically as -64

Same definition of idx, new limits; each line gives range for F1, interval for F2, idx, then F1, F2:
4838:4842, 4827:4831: -66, 65.2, 66.7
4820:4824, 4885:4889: -62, 65.6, 63.5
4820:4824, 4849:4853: -64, 65.6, 64.5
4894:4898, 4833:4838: -83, 67.8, 83.8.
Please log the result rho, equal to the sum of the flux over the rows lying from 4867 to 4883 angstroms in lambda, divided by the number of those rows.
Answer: 15.8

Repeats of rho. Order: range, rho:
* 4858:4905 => 15.4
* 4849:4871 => 14.4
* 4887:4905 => 16.3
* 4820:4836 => 16.6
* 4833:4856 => 16.3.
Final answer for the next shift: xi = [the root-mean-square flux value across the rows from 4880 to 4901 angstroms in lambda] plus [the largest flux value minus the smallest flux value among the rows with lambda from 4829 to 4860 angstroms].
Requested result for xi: 20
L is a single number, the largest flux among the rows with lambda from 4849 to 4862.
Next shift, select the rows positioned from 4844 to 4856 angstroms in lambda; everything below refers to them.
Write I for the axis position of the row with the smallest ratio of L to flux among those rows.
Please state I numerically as 4845.61 angstroms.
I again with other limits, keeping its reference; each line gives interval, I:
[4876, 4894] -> 4881.45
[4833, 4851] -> 4834.47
